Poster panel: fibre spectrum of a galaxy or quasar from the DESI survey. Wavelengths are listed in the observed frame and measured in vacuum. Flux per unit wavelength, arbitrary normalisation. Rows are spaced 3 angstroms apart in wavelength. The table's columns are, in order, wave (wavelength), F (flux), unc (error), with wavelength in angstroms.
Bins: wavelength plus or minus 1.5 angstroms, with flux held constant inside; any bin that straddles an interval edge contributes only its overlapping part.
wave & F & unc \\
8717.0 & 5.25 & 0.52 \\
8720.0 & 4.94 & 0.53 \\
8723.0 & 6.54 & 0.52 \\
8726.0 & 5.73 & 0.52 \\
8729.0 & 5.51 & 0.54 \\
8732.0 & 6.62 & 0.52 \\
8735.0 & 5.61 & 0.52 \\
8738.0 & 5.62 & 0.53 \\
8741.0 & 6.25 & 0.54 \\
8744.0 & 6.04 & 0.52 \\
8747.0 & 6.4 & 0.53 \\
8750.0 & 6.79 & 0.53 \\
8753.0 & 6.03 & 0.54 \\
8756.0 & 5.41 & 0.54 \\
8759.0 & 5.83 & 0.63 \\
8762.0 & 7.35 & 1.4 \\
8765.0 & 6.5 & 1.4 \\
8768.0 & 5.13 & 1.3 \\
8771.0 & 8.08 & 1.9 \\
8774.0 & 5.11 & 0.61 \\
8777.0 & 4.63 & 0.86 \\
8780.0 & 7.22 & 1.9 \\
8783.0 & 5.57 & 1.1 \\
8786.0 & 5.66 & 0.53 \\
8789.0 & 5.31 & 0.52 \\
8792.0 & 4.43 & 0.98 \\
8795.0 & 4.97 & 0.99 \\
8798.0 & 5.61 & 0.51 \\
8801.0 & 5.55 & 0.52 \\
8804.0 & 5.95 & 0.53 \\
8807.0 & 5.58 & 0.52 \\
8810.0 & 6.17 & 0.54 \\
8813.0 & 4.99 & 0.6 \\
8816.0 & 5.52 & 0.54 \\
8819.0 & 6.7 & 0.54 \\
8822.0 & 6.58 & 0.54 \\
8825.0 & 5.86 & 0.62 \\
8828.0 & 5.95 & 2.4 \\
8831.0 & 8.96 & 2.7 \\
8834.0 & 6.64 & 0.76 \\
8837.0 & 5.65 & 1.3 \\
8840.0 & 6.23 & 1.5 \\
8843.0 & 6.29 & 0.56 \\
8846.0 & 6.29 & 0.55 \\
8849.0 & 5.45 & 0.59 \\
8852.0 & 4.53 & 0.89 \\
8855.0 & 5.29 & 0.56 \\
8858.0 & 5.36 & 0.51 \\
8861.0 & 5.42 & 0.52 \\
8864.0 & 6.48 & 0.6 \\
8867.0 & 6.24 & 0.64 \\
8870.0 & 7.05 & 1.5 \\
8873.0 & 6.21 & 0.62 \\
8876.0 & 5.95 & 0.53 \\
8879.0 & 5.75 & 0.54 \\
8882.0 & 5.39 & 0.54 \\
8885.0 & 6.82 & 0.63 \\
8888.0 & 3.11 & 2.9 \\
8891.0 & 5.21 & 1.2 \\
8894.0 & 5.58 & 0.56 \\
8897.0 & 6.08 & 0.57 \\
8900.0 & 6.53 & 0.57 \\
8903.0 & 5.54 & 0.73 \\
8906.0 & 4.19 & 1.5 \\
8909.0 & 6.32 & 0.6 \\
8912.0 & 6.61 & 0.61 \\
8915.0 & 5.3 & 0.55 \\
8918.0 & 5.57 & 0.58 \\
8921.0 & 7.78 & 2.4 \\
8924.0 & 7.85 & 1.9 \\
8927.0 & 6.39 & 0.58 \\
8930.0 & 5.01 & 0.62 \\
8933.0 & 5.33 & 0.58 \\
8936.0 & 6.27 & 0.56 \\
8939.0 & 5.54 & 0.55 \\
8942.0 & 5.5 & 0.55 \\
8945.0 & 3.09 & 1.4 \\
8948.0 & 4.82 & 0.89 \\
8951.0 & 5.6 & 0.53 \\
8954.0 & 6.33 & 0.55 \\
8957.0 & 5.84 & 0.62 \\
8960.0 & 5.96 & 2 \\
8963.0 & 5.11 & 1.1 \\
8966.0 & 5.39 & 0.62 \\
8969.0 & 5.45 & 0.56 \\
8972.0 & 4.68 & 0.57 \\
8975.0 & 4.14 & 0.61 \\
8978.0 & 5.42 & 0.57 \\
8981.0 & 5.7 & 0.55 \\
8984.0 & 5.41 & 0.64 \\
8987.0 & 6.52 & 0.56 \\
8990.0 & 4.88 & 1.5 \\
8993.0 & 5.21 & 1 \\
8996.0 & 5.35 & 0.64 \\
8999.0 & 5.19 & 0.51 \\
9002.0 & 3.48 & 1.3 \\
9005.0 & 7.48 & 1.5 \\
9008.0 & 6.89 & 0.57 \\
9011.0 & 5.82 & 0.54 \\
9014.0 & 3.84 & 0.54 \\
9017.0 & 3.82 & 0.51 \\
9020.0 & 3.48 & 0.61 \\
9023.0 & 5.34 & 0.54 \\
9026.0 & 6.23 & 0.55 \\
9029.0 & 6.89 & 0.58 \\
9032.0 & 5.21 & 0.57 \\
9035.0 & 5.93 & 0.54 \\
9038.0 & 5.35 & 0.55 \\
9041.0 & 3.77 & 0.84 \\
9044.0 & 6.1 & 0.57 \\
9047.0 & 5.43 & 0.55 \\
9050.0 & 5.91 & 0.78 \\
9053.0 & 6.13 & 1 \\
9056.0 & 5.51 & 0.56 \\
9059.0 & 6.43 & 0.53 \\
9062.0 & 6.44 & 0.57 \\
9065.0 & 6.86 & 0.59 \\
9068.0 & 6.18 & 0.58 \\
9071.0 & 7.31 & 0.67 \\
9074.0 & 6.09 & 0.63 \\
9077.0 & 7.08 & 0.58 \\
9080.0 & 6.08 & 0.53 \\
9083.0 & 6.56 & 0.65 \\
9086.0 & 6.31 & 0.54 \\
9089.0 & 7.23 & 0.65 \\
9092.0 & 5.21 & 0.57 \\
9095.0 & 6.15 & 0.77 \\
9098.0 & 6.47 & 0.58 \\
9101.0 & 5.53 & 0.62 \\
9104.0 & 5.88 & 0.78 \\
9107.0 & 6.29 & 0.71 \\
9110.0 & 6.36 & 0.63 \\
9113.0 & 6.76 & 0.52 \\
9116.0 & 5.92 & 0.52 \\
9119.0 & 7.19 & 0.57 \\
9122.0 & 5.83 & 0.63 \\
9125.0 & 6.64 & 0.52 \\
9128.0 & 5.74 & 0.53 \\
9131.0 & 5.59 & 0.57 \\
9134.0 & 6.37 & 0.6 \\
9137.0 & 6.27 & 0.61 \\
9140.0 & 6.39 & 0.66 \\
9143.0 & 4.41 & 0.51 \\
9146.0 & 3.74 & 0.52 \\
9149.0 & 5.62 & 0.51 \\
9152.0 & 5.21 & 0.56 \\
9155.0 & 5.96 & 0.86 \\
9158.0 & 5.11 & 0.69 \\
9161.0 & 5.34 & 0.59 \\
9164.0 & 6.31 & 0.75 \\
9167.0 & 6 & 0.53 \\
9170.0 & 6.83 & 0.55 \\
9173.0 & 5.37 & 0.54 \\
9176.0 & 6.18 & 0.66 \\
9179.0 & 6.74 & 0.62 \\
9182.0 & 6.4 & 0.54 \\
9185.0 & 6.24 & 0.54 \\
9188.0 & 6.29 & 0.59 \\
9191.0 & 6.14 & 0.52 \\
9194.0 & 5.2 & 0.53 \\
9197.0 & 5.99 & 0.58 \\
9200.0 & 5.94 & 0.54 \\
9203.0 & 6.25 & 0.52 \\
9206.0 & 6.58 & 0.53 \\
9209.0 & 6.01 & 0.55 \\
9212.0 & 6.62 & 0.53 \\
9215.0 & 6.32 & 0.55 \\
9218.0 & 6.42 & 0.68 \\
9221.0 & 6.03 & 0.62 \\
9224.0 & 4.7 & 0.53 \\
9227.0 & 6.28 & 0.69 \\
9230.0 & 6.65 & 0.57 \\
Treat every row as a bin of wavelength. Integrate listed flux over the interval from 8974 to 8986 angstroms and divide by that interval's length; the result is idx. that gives 5.3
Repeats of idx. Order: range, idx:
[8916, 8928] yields 6.9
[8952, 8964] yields 5.8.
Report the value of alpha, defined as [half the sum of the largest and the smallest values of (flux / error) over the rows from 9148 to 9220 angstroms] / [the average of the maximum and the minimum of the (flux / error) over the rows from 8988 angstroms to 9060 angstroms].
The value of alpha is 1.31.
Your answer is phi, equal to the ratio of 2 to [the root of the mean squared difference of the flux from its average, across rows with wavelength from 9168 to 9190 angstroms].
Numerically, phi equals 4.5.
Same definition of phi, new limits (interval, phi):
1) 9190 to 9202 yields 5.5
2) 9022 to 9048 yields 2.4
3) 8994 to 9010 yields 1.4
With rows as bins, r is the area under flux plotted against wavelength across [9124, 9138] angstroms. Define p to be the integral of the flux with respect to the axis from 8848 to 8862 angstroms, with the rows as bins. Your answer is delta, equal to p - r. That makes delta -13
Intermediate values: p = 73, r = 85.4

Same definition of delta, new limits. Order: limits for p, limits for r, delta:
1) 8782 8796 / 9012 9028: -2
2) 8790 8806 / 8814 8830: -14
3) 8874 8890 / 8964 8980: 6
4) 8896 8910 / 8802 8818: -11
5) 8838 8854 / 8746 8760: 7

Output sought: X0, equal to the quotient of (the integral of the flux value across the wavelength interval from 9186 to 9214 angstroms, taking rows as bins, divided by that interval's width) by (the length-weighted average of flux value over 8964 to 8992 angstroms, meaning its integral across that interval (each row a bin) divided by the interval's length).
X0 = 1.16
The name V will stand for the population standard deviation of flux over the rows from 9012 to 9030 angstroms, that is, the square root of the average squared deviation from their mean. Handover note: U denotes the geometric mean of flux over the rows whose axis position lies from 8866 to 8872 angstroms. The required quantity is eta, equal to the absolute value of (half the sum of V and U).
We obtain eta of 4.0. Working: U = 6.6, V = 1.3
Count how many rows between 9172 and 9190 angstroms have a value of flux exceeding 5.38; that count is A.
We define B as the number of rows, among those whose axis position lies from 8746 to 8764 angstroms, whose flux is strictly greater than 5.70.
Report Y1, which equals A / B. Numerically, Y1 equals 1.00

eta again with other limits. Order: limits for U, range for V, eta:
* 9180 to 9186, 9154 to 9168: 3.4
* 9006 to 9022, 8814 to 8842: 2.8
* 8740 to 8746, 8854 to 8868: 3.3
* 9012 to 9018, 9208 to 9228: 2.2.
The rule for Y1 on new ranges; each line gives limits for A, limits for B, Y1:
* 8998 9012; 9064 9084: 0.43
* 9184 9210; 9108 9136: 1.00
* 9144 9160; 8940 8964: 0.67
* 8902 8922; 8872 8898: 1.00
